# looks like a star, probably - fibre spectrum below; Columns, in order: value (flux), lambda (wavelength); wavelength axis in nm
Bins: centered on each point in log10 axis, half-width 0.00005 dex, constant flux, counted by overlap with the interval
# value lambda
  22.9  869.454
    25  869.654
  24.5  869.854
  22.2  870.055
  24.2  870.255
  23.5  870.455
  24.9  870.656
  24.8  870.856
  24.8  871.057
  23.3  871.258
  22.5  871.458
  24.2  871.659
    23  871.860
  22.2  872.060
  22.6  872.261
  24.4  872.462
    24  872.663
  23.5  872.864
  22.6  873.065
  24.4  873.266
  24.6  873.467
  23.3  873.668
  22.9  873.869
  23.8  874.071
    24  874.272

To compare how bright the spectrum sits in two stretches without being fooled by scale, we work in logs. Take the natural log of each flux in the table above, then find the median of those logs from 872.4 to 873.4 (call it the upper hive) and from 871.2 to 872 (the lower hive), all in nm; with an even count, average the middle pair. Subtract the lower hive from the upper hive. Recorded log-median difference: 0.04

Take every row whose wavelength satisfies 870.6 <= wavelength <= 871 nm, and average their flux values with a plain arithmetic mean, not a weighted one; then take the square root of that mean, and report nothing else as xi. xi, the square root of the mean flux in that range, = 4.98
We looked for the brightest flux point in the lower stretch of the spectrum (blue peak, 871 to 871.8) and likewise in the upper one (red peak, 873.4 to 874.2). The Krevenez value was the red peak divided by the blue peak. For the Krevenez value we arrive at 0.99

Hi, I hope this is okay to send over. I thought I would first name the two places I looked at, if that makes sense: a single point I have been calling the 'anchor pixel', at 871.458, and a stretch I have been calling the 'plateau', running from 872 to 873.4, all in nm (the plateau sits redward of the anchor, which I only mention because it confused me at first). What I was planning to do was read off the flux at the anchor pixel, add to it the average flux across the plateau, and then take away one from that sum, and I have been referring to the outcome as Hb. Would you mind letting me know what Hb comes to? 44.9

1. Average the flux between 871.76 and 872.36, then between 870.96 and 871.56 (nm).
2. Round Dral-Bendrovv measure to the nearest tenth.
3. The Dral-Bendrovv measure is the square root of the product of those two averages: 23.1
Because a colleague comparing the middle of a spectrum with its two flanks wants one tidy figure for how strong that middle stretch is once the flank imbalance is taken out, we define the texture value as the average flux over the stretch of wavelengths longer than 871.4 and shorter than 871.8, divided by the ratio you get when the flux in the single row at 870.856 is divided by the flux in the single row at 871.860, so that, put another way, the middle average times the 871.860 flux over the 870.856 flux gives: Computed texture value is 21.7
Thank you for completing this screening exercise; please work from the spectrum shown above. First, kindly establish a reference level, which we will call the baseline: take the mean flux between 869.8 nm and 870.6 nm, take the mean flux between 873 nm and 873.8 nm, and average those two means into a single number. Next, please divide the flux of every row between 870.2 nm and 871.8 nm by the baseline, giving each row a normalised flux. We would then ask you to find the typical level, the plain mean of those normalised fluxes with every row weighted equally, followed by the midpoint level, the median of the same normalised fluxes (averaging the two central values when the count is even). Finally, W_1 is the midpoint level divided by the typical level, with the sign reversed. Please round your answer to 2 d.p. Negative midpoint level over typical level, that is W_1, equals -1.01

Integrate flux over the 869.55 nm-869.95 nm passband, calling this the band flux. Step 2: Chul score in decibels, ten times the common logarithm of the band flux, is 9.96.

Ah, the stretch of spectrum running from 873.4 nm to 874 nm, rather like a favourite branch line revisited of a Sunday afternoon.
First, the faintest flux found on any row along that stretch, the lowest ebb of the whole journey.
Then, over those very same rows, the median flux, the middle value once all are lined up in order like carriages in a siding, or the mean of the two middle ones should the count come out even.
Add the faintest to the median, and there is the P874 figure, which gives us 46.2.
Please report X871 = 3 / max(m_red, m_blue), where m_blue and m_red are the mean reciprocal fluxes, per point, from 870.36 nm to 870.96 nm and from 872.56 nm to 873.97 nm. 70.8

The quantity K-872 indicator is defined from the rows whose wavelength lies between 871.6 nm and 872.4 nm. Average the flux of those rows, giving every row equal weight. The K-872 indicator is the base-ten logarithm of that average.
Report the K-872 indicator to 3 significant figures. 1.36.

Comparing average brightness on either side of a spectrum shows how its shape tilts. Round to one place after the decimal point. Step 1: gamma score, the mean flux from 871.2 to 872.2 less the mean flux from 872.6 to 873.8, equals -0.7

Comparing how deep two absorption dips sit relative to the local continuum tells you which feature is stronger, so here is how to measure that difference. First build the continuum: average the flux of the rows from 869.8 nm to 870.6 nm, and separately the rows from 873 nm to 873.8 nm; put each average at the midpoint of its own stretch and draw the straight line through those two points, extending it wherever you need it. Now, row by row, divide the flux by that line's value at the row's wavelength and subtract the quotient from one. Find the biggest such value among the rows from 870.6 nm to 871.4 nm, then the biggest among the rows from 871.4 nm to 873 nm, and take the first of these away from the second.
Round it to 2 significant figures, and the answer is 0.048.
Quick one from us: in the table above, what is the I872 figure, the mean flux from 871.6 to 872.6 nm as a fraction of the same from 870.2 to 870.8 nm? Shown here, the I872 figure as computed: 0.96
